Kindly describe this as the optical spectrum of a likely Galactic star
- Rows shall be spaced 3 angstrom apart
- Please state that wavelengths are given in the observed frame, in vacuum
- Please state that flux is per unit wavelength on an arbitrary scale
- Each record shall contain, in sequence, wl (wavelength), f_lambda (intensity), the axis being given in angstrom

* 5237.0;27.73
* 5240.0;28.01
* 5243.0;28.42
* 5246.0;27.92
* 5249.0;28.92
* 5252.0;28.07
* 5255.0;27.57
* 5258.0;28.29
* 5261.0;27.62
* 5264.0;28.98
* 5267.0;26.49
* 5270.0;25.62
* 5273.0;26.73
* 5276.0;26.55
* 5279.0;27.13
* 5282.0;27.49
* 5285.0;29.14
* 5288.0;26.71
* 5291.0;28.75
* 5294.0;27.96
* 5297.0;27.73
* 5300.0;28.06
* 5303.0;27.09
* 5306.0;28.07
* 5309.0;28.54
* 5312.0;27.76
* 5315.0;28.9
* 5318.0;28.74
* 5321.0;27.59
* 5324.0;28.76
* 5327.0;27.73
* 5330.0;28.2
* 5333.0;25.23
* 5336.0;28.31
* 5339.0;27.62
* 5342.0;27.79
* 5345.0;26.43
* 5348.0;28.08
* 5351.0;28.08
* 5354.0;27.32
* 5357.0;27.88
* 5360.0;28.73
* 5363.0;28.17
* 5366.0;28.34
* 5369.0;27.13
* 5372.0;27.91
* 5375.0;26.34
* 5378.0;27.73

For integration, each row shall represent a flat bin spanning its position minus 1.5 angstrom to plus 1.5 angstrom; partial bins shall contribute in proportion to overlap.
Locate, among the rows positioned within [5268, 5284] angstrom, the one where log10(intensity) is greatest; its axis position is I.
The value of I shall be 5282.0 angstrom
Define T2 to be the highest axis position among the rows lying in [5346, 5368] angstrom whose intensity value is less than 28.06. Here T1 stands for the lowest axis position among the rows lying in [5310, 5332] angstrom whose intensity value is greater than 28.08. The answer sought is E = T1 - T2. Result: -42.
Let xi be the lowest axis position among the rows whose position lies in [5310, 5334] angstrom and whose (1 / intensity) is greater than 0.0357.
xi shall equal 5312.0 angstrom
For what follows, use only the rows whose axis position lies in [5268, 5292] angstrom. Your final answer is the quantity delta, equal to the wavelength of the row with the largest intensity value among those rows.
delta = 5285.0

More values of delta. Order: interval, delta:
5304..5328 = 5315.0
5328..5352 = 5336.0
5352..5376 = 5360.0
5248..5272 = 5264.0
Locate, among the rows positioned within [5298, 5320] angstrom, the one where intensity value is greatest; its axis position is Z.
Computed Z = 5315.0 angstrom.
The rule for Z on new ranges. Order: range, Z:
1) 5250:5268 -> 5264.0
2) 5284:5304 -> 5285.0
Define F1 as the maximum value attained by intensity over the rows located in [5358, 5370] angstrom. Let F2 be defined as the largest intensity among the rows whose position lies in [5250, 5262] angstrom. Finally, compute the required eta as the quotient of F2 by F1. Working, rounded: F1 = 28.73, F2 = 28.29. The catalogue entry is 0.98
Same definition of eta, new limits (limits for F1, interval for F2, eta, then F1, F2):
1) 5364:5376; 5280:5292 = 1.03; 28.34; 29.14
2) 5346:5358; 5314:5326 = 1.03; 28.08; 28.9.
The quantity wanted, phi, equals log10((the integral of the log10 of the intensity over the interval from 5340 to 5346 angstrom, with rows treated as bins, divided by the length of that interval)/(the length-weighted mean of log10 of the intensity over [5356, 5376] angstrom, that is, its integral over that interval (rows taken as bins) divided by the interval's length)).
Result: -0.0029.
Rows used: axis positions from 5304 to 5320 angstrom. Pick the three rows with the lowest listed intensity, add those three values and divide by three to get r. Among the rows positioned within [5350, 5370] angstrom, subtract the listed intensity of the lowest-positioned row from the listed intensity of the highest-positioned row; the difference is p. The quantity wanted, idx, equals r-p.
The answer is 29.1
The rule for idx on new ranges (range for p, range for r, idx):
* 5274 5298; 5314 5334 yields 25.7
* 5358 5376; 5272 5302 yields 29.1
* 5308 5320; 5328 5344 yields 26.7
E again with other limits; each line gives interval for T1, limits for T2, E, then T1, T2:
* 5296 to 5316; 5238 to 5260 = 54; 5309.0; 5255.0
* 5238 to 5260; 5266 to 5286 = -39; 5243.0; 5282.0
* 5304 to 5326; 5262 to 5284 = 27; 5309.0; 5282.0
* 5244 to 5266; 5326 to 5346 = -96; 5249.0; 5345.0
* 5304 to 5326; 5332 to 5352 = -36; 5309.0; 5345.0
